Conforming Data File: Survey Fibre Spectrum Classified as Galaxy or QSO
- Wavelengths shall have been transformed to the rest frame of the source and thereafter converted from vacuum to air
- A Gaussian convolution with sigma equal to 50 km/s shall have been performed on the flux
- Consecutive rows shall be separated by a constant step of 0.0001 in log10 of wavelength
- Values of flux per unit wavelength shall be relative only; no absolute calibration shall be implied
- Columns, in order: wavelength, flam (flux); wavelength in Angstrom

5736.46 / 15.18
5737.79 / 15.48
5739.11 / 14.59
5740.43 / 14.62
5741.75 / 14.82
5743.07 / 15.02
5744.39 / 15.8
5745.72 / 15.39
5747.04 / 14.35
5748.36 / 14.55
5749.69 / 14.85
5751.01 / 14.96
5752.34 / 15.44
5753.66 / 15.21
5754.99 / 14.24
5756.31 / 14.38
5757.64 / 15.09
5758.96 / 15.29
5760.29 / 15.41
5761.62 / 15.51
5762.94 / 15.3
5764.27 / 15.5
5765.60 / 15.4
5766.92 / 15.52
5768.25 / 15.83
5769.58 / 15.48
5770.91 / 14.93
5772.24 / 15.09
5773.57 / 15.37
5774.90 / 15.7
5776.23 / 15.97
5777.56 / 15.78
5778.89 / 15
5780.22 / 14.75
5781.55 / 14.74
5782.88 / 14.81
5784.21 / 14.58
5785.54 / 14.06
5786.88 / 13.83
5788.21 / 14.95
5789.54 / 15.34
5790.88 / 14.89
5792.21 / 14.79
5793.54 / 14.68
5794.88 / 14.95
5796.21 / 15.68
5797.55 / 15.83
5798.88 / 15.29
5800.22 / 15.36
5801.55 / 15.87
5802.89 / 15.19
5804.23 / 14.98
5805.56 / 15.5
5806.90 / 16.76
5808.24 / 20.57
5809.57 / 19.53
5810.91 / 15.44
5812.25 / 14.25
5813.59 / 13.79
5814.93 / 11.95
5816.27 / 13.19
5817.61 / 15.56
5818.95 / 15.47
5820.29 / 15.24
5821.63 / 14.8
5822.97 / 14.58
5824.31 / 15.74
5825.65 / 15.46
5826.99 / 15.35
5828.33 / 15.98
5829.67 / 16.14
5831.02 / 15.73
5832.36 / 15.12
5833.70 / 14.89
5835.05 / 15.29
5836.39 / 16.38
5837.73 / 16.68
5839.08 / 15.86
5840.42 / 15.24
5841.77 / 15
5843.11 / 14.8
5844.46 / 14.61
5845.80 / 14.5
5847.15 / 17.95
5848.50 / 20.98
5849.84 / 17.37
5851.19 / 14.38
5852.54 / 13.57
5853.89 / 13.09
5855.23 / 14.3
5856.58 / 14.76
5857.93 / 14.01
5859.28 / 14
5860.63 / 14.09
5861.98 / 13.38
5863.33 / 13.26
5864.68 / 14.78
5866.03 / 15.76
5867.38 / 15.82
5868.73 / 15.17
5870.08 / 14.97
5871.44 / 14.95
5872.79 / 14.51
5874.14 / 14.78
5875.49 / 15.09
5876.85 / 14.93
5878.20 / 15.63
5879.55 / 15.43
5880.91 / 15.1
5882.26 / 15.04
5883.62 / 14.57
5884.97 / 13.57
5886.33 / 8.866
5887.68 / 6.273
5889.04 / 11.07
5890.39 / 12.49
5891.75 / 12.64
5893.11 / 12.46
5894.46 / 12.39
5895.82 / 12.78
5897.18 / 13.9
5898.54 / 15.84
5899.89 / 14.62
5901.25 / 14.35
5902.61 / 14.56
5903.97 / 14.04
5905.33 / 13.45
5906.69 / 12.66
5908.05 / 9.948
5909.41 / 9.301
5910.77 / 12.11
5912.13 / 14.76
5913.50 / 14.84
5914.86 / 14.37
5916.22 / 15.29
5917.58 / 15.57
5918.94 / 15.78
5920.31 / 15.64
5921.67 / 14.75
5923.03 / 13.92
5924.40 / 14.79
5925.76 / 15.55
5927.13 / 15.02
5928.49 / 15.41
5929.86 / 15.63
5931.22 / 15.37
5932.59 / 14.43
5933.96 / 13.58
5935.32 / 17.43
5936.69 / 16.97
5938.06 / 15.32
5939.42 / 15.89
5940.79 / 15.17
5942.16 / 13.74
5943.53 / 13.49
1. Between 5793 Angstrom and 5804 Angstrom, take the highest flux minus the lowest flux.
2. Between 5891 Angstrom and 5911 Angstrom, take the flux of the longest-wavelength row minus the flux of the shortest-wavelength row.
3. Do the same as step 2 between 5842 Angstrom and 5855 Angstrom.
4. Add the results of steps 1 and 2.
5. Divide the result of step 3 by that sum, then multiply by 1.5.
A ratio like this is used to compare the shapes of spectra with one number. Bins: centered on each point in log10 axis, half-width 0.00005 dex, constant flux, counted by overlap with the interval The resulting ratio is -3.9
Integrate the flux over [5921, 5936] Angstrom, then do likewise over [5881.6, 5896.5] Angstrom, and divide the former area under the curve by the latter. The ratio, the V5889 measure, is 1.26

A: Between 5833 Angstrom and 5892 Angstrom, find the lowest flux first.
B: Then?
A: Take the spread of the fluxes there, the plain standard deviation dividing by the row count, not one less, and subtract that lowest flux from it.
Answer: -4.1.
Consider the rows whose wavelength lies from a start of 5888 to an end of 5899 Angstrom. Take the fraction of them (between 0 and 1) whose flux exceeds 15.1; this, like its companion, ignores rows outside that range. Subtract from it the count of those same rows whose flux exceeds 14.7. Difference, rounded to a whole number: -1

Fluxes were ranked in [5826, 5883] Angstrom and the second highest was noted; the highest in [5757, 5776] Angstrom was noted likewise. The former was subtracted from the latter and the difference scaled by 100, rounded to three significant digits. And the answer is -212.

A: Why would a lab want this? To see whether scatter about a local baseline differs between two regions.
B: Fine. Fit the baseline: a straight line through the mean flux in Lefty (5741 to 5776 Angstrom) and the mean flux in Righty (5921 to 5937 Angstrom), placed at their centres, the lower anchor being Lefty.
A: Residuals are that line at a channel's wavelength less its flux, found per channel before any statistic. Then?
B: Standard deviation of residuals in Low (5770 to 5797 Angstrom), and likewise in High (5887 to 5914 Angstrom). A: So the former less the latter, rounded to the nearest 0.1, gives -1.7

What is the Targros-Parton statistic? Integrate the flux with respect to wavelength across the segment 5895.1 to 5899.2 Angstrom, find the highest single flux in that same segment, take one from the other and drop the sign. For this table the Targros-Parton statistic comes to 42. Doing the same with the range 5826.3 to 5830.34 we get 48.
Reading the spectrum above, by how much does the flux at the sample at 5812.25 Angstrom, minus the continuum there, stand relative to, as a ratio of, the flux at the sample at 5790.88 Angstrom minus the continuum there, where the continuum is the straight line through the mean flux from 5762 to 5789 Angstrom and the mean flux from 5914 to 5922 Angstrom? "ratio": 4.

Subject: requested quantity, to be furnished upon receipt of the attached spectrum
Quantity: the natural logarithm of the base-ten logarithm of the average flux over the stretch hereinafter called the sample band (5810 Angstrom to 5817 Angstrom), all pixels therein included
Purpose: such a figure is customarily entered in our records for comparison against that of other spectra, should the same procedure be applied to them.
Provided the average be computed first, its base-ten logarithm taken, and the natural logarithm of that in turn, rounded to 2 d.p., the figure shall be 0.13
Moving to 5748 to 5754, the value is 0.16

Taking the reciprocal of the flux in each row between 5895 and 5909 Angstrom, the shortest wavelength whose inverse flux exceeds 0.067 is 5895.82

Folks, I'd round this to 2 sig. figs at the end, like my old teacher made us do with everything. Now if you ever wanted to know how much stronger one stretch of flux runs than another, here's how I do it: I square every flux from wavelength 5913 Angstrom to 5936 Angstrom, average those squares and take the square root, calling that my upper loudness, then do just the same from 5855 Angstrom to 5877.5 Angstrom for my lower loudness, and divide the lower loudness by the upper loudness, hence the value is 0.97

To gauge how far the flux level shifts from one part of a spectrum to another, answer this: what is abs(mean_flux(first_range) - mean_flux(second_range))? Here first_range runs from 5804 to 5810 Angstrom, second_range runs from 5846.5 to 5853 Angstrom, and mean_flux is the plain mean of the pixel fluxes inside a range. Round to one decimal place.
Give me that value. 0.6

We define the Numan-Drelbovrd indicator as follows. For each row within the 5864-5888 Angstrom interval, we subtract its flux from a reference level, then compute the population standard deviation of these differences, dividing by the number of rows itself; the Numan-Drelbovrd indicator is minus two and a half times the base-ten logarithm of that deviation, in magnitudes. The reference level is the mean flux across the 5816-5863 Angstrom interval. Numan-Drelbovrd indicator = -1.0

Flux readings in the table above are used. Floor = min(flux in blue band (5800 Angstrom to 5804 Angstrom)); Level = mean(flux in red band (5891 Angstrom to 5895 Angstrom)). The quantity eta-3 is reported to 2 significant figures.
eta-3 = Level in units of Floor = 0.82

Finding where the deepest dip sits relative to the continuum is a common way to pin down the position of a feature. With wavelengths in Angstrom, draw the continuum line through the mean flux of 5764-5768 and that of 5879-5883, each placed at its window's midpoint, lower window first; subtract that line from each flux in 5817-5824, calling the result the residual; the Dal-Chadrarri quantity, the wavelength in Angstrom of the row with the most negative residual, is 5822.97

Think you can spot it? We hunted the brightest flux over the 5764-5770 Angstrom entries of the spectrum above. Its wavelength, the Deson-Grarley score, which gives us 5768.25 Angstrom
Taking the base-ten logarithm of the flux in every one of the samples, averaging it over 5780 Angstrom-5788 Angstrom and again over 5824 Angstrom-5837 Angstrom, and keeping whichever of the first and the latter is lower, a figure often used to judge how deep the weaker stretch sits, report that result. 1.16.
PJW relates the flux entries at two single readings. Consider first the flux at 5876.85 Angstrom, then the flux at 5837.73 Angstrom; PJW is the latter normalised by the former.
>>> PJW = 1.12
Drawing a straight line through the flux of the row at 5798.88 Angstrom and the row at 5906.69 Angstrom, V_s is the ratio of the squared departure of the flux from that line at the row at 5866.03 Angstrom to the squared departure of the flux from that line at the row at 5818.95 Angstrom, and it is 10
